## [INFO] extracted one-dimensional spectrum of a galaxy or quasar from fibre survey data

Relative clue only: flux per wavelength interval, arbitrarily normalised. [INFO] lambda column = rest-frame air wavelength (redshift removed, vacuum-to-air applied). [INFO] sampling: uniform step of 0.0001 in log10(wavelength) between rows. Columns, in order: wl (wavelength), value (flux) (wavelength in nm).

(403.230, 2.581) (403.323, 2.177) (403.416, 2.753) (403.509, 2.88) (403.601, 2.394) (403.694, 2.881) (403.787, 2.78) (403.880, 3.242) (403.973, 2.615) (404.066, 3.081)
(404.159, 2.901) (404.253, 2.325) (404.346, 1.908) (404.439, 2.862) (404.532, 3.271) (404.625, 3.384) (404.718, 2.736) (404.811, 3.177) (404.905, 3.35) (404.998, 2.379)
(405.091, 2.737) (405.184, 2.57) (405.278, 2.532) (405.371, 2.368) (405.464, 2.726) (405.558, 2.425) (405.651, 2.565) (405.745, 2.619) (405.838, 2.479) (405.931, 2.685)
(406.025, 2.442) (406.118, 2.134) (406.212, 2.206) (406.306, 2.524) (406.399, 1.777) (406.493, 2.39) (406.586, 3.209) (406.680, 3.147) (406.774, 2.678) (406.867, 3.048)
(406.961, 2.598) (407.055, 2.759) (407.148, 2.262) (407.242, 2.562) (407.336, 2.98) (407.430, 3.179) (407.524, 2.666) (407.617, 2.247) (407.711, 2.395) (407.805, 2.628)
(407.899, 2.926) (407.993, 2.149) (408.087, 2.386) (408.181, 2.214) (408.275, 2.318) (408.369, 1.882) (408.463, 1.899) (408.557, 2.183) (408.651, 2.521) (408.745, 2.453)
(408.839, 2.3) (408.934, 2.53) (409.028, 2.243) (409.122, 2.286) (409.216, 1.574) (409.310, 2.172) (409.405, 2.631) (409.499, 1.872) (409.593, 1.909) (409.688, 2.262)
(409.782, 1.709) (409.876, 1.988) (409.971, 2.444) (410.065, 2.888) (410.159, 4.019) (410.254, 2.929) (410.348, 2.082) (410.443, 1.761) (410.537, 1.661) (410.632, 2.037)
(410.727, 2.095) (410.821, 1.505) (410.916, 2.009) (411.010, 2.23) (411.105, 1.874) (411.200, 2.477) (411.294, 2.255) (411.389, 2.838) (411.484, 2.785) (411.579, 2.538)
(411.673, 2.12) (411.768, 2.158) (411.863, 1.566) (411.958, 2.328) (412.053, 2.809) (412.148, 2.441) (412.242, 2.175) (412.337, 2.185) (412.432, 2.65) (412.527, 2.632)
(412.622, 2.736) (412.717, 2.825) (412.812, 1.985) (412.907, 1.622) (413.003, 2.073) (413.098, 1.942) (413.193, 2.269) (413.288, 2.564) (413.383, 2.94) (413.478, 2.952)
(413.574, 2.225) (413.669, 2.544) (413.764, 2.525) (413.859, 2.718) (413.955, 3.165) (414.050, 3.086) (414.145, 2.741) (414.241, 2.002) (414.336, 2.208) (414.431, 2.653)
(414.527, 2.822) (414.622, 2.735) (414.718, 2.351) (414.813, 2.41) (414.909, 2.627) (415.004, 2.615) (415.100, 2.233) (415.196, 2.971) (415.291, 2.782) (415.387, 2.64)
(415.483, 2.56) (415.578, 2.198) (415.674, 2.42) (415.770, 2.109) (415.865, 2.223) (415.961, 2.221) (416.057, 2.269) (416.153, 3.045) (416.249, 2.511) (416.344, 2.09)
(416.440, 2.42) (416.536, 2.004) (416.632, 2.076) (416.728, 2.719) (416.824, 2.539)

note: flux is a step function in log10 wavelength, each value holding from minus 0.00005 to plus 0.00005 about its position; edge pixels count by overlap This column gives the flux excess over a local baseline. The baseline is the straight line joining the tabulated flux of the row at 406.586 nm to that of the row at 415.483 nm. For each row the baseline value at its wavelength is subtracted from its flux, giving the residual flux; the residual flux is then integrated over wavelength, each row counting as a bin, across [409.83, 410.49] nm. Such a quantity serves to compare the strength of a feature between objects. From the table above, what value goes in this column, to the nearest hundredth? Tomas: -0.24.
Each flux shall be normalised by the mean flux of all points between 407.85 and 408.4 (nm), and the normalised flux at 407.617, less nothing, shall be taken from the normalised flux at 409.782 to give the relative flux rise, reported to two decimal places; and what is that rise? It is -0.23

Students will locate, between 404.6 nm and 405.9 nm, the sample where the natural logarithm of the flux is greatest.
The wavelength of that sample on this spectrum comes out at 404.625 nm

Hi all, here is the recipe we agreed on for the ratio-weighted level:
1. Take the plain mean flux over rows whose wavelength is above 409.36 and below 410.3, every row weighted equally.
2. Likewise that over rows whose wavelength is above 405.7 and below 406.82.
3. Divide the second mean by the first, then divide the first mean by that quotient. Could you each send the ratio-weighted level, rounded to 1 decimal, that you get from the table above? 2.4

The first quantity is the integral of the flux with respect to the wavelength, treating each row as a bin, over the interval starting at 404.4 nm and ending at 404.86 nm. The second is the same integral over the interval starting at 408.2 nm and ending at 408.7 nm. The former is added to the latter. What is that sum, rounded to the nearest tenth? 2.5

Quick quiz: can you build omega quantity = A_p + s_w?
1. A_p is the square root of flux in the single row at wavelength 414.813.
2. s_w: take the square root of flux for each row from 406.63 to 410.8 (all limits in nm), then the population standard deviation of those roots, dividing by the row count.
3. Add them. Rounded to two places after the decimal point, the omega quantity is 1.70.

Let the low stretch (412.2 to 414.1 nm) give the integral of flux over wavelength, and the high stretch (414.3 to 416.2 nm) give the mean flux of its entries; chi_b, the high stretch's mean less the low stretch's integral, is -2.2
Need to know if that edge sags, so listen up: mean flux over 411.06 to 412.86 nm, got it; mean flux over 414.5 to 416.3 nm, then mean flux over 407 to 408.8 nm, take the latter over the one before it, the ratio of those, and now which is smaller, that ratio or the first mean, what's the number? 0.98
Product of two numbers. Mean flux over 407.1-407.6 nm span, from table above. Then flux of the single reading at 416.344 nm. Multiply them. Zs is 5.7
